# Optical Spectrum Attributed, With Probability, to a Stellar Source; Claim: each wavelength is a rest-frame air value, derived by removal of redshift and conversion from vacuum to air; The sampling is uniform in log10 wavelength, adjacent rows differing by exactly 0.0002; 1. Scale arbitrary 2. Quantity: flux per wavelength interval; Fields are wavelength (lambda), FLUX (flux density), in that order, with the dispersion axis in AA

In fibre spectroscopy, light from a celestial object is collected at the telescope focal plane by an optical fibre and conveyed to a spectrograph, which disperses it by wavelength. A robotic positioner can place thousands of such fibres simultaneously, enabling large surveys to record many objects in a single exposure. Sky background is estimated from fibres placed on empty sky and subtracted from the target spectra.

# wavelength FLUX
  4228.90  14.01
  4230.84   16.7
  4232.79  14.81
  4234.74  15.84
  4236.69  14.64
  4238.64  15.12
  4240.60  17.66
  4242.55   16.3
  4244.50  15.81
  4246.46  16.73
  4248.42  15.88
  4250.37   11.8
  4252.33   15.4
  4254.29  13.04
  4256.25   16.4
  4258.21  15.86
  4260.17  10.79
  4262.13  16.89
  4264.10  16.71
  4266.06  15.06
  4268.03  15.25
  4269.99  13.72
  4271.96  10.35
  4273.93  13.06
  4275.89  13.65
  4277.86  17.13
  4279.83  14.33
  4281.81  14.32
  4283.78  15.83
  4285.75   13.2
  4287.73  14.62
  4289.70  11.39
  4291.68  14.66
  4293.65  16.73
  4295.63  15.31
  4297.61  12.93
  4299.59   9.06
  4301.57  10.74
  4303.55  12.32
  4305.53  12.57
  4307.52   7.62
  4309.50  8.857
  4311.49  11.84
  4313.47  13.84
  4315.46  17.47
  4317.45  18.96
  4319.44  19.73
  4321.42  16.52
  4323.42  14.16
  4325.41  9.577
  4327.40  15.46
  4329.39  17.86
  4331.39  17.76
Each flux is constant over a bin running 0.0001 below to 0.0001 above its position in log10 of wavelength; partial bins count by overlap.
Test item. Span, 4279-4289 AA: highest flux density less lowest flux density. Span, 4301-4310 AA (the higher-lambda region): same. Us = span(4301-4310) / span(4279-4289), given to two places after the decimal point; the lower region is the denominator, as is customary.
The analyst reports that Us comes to 1.88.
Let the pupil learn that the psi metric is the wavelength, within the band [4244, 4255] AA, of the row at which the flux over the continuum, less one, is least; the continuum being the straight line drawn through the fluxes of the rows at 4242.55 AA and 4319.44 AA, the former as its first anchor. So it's 4250.37 AA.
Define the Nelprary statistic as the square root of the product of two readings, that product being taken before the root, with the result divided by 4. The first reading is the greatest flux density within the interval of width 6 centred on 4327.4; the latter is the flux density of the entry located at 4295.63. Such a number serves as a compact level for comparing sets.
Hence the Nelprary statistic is 4.13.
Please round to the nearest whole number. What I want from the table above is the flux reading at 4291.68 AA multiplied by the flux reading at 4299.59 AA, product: 133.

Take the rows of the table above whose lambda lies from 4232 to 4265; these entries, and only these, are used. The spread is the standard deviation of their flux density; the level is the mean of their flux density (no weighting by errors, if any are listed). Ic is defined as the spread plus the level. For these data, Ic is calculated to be 17.1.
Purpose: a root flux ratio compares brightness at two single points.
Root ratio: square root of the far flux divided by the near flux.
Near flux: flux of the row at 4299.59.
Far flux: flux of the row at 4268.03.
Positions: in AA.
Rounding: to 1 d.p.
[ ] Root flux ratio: 1.3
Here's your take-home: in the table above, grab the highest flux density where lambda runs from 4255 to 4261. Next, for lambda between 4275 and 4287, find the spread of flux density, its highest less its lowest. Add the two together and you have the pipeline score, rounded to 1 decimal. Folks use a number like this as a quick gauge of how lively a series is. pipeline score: 20.3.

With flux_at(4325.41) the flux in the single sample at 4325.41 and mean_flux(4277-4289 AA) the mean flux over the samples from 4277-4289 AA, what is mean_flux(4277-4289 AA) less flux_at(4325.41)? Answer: 5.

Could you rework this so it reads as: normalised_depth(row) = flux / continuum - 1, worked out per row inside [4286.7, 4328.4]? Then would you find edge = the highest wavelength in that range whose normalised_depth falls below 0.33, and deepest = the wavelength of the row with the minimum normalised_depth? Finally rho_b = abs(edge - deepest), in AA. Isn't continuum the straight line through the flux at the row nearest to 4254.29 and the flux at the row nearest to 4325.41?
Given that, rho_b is 17.9 AA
